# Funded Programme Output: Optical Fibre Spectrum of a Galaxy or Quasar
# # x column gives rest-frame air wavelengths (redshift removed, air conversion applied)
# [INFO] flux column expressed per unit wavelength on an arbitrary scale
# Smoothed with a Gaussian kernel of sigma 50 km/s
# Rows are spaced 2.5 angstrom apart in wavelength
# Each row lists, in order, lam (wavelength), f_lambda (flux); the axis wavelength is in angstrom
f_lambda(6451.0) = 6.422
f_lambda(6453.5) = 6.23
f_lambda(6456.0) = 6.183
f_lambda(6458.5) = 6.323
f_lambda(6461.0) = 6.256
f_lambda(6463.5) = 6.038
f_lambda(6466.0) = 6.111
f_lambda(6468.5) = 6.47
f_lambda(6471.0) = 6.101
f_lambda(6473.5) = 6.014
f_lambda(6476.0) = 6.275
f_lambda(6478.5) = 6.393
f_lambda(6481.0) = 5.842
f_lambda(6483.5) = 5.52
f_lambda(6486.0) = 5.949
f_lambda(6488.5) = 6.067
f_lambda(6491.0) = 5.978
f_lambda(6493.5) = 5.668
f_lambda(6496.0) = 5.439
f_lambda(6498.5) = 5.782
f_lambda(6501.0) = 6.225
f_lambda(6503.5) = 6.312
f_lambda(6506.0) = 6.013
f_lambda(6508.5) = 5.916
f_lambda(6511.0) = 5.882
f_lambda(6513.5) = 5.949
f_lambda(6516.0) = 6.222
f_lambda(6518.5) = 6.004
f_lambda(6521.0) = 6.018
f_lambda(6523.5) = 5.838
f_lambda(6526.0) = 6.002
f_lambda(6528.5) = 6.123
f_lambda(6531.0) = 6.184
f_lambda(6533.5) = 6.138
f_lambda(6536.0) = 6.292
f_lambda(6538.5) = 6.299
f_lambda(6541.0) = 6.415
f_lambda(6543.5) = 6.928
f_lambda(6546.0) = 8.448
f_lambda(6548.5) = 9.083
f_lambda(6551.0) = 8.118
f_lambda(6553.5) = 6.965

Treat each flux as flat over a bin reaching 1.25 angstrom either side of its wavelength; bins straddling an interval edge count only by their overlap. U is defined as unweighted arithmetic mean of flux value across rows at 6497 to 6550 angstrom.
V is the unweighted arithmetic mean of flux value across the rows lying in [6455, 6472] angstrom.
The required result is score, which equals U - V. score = 0.17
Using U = 6.38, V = 6.21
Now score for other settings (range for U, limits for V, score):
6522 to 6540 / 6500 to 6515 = 0.08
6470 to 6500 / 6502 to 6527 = -0.10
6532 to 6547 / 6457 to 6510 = 0.72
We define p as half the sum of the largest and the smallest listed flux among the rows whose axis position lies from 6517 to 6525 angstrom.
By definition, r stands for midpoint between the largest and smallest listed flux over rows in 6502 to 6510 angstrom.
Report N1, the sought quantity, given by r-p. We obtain 0.19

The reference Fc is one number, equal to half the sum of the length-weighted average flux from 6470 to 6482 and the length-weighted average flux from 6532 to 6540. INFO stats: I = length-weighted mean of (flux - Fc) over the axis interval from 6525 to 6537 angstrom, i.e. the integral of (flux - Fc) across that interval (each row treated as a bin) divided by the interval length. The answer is -0.04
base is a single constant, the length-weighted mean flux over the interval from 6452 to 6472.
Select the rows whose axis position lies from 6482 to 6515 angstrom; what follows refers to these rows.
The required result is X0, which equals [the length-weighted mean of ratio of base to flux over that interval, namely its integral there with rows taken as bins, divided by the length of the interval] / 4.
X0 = 0.264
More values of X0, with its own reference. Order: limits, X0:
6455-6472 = 0.250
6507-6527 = 0.260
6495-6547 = 0.252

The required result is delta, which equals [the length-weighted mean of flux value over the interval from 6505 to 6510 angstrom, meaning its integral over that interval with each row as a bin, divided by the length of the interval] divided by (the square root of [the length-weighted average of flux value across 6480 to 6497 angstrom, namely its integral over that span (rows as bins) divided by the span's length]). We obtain 2.48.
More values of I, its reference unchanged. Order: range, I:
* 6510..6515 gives -0.26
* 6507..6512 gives -0.28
